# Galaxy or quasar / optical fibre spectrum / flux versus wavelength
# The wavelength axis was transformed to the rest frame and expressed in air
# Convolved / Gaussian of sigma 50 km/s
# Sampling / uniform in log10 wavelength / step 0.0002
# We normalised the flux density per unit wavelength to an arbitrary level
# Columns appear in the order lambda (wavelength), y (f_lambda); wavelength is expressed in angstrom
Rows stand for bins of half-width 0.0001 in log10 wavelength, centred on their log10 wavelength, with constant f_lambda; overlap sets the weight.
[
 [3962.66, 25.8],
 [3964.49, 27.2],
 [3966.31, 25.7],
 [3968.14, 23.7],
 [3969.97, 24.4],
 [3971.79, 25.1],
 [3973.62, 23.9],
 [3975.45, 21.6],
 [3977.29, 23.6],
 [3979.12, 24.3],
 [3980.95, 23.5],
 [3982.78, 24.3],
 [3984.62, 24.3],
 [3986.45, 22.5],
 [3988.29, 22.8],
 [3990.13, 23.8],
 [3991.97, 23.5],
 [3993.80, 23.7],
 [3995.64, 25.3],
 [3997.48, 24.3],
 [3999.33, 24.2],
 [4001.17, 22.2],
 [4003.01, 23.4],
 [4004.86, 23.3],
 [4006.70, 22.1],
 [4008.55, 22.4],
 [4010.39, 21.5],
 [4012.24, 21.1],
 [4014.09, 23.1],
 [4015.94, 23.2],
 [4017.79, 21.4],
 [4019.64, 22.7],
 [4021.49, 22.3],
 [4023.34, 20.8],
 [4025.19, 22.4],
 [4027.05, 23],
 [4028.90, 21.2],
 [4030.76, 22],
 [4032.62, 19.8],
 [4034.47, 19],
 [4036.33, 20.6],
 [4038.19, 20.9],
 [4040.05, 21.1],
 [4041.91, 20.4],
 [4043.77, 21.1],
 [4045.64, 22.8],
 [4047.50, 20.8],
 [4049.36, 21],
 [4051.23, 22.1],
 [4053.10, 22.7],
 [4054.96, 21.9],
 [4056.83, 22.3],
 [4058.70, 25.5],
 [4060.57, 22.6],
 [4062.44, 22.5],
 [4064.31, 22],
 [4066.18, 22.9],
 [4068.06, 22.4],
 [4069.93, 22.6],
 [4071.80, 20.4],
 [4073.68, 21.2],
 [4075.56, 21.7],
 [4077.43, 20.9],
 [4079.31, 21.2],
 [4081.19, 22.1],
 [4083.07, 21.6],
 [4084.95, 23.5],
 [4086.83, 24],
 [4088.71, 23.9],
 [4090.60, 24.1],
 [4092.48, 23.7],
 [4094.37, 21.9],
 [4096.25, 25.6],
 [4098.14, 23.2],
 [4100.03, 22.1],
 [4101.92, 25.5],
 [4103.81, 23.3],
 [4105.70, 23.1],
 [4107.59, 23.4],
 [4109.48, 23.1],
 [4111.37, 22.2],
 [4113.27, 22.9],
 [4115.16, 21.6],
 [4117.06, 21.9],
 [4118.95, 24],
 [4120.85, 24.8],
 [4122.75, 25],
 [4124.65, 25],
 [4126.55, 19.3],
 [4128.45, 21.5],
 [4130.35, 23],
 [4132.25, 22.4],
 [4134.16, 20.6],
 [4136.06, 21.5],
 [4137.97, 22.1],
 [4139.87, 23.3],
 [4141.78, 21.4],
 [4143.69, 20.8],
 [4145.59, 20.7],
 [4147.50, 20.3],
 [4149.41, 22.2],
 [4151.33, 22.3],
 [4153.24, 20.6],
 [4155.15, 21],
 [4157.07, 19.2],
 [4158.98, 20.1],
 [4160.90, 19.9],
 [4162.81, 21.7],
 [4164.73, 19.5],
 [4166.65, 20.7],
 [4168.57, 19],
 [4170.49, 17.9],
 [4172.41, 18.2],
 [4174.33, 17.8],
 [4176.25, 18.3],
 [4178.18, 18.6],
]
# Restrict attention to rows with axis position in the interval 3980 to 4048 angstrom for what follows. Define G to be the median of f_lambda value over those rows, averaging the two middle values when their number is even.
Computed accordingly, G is 22.4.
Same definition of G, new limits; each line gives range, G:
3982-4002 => 23.8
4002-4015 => 22.4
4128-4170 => 20.9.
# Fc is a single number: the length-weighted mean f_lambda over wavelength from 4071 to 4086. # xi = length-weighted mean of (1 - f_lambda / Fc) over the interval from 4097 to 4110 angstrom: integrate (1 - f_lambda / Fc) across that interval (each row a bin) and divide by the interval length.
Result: -0.08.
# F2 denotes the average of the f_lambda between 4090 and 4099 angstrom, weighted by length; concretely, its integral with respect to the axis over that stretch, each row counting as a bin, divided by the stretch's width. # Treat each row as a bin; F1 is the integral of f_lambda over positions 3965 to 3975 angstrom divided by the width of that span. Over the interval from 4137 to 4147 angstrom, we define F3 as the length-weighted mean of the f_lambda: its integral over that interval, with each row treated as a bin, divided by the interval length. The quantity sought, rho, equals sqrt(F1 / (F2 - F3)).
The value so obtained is 3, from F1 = 24.6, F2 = 23.7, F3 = 21.6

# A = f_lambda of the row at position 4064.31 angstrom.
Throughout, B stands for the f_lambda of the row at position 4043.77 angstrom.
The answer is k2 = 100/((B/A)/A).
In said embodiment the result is 2294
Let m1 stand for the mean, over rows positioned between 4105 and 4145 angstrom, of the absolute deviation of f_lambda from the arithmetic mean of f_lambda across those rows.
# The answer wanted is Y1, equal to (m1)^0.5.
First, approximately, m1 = 1.18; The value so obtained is 1.09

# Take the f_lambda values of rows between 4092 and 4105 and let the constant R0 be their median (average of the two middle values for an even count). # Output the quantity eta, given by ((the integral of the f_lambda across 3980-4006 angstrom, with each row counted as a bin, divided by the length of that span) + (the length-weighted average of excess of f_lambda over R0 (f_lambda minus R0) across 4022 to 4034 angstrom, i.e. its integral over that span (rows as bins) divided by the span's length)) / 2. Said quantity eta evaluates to 10.9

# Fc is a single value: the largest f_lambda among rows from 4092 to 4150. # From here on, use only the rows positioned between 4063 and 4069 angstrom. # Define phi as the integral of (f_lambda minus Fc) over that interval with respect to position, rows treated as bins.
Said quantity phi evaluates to -19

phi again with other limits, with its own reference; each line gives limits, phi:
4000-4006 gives -16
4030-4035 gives -26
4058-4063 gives -10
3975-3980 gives -11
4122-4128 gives -16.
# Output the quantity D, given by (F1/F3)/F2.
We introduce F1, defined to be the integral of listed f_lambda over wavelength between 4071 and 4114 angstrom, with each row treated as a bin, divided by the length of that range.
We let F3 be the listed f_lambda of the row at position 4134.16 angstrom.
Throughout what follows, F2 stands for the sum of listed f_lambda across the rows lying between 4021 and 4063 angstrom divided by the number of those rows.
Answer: 0.051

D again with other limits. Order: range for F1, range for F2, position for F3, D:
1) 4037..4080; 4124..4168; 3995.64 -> 0.041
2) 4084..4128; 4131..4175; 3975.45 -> 0.052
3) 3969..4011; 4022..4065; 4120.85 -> 0.044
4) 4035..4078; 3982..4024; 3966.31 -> 0.037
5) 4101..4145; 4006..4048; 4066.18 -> 0.046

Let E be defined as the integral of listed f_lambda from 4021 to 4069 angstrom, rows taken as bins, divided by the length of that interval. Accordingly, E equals 21.8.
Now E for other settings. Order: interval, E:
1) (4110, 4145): 22.4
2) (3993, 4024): 22.8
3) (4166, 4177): 18.6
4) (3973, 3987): 23.5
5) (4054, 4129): 22.8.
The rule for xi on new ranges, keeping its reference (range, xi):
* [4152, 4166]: 0.06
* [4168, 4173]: 0.15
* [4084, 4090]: -0.10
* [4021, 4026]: -0.01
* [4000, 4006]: -0.06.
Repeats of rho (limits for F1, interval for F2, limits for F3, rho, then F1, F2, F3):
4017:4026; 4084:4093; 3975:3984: 9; 21.9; 23.9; 23.6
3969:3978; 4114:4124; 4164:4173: 2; 23.7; 23.5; 19.1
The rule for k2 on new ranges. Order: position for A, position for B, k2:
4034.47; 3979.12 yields 1486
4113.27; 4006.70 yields 2373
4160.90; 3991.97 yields 1685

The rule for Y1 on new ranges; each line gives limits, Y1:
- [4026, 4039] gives 0.99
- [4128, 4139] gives 0.81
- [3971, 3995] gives 0.80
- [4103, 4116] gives 0.72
